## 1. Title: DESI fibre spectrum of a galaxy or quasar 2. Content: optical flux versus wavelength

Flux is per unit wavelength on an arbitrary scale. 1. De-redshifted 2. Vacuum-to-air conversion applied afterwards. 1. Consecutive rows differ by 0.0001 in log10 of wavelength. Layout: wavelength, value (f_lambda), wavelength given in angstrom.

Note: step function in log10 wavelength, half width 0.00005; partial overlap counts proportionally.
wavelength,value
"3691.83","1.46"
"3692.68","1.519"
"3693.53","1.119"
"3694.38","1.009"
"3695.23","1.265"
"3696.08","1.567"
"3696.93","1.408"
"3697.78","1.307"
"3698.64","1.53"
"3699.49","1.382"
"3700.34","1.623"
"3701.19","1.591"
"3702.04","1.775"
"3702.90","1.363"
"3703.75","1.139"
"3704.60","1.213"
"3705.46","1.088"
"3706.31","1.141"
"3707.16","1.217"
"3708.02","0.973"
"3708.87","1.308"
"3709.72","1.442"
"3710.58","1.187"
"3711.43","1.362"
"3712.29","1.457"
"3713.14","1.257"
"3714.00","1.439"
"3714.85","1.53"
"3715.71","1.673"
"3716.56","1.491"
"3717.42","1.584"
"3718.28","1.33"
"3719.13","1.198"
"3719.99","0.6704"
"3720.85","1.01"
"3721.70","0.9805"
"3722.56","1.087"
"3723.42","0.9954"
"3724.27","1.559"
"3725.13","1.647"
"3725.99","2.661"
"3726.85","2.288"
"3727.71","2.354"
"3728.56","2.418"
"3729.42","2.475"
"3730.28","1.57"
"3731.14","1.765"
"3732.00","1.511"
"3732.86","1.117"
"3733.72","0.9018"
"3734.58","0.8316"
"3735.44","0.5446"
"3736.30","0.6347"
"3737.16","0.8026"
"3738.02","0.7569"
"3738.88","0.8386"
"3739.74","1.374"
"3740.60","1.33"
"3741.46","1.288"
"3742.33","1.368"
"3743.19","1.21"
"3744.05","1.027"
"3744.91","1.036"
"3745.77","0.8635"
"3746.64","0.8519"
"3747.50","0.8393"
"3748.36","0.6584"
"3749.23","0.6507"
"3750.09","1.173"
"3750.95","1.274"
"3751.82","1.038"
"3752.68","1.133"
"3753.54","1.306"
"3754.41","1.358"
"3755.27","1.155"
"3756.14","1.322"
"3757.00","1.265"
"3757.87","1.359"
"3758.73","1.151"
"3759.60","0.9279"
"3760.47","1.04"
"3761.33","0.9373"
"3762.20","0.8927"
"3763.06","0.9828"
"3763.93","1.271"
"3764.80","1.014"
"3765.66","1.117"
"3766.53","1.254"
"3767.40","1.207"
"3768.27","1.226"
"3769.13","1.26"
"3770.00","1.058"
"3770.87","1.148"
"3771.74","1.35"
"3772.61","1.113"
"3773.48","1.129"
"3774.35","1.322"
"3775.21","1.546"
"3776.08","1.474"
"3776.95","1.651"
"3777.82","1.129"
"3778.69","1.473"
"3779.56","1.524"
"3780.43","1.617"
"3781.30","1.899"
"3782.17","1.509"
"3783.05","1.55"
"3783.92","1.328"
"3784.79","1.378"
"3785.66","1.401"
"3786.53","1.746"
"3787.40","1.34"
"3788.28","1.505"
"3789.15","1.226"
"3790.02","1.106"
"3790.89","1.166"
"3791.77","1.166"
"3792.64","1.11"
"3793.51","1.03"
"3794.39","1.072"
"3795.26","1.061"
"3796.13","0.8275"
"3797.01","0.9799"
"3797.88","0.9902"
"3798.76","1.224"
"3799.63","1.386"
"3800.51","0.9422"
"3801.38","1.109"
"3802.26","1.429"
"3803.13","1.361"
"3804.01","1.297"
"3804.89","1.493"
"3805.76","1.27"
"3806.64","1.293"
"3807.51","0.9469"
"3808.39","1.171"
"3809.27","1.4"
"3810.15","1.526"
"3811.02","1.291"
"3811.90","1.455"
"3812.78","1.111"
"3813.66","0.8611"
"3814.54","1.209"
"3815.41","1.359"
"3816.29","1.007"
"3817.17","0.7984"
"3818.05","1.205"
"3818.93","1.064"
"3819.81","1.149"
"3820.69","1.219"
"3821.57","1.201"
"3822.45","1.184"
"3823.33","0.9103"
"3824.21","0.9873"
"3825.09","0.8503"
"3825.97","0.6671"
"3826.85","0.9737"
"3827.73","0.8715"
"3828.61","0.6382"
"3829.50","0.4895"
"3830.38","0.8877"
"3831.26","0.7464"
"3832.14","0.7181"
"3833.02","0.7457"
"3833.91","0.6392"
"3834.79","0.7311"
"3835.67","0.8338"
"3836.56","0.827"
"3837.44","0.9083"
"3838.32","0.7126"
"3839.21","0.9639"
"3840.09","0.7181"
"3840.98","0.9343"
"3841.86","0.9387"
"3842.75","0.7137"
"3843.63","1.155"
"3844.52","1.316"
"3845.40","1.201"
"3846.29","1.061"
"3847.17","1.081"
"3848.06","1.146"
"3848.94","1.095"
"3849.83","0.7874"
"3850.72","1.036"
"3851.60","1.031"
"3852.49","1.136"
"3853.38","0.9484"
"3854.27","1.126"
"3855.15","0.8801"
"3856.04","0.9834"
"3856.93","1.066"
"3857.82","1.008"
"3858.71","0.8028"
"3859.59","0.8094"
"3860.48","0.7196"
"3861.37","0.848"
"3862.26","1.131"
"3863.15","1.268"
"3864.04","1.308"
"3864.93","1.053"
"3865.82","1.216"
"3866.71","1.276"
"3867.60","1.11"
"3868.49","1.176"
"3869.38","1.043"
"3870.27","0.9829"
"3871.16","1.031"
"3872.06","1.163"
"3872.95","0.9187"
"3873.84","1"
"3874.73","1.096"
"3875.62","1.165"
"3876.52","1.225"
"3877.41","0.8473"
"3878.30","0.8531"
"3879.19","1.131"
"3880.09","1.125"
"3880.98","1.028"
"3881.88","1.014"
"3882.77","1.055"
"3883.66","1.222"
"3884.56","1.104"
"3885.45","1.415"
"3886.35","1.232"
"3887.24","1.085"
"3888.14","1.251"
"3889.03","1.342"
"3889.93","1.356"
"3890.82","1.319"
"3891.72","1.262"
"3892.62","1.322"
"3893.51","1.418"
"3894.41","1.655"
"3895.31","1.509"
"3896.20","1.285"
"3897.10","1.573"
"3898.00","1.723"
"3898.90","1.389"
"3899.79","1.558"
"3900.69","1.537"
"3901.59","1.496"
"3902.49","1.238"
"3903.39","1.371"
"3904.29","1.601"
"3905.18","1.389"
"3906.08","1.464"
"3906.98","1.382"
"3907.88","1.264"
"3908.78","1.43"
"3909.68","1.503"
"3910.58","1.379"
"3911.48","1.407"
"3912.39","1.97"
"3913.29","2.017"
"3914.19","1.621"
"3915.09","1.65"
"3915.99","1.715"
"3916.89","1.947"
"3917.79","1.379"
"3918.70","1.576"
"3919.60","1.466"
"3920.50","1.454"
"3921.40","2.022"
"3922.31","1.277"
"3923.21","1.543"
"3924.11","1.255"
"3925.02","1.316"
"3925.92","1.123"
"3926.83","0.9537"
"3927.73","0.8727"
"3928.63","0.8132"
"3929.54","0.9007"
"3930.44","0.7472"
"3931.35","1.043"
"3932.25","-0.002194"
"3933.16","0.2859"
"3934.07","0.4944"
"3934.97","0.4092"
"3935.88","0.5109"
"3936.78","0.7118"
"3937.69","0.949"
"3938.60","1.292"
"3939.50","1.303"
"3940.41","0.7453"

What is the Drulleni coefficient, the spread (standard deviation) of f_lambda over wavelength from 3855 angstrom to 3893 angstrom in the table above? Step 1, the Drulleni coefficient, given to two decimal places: 0.17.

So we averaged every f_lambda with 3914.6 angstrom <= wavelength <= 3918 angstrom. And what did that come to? 1.7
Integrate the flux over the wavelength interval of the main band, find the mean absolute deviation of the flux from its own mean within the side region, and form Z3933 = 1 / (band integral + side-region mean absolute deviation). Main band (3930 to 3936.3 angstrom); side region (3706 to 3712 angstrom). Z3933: 0.31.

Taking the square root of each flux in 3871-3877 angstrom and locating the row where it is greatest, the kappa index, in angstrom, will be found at 3876.52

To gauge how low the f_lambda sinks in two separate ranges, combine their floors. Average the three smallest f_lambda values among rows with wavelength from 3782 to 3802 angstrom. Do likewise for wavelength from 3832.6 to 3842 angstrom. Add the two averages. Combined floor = 1.6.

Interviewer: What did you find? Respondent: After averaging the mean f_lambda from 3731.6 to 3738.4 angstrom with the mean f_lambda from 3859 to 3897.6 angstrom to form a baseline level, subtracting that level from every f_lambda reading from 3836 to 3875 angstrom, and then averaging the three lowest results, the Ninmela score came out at -0.31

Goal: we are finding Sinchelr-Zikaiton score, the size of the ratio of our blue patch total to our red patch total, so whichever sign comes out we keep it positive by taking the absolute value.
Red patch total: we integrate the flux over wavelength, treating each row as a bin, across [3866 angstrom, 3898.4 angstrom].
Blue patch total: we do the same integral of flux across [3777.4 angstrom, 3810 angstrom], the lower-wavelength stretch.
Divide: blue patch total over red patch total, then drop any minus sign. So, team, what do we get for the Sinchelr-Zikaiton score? 1.07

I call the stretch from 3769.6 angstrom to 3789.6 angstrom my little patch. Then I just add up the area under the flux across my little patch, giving 28.2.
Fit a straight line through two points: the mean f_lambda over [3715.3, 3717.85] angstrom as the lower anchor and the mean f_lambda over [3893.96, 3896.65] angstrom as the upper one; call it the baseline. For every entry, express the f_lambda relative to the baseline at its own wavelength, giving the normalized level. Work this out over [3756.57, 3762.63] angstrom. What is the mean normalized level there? 0.69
